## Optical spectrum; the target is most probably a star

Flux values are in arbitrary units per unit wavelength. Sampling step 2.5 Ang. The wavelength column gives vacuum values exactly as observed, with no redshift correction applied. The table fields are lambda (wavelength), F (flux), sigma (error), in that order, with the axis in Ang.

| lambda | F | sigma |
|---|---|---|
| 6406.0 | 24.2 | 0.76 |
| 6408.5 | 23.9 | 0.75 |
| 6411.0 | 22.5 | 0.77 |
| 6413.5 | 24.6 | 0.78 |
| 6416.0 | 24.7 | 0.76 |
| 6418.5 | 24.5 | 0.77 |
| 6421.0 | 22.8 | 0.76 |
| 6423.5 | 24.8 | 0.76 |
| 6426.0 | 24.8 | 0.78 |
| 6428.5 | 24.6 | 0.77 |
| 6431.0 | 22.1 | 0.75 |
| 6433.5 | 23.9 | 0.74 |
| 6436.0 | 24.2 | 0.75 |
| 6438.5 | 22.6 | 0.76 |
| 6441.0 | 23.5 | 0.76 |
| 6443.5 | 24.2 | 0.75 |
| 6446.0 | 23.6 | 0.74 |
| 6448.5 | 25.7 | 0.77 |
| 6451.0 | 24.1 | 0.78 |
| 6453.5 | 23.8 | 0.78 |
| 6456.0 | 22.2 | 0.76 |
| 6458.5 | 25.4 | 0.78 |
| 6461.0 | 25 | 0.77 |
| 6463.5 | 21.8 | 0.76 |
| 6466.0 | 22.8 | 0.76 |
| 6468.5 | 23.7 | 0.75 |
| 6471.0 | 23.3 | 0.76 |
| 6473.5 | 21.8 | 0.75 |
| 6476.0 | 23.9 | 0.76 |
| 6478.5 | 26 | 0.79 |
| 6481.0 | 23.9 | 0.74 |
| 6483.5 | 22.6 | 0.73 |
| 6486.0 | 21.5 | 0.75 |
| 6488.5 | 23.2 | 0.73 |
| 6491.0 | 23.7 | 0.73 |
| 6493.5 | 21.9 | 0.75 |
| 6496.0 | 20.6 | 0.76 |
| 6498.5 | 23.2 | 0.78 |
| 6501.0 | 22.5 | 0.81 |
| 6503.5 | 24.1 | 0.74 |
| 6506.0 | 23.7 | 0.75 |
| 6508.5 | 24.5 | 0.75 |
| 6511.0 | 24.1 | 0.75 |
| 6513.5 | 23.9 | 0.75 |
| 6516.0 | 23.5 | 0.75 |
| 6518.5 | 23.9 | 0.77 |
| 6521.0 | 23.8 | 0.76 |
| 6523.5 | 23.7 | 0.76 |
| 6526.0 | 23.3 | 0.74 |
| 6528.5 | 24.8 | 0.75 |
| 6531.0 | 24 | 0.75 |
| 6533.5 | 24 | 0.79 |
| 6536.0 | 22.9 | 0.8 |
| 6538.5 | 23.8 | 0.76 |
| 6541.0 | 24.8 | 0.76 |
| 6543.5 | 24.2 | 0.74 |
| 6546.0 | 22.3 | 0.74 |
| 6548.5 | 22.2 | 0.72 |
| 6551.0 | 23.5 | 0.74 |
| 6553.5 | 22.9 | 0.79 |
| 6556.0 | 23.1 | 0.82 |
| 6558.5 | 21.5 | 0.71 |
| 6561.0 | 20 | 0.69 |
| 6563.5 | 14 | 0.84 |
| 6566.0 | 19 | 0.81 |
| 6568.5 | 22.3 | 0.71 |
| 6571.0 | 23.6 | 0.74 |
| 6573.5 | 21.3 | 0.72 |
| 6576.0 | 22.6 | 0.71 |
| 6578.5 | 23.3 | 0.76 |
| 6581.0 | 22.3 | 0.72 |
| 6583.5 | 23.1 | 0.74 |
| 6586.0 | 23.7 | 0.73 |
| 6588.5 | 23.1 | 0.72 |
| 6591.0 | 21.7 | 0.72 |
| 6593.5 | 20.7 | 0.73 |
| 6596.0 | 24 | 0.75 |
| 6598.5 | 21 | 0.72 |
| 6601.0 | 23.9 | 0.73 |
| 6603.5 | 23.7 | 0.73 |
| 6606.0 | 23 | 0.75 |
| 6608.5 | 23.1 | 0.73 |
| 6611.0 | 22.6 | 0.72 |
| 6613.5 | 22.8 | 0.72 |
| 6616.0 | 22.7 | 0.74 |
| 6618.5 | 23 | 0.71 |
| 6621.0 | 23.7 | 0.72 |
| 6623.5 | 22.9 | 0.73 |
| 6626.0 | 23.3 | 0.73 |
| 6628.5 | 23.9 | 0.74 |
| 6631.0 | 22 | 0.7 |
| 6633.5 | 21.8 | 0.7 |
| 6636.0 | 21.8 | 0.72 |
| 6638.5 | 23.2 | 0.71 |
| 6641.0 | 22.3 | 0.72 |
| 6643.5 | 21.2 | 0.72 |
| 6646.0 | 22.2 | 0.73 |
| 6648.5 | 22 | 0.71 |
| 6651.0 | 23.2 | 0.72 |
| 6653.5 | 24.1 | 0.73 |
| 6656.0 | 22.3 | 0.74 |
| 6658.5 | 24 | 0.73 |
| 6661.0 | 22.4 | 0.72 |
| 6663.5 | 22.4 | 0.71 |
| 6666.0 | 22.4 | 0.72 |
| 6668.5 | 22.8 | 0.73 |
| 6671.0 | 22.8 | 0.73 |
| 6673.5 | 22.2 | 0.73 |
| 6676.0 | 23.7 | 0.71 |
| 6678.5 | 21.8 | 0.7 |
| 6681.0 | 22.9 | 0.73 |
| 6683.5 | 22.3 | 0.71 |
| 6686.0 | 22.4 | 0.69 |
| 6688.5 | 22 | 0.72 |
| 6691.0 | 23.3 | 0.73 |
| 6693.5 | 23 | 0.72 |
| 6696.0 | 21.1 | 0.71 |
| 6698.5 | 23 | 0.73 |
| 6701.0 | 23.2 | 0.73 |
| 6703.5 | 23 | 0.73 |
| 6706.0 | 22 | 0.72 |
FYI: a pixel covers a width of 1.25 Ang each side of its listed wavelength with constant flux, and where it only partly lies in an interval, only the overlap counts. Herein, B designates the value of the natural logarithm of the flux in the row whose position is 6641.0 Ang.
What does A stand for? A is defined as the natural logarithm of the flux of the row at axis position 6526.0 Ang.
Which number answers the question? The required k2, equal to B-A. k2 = -0.044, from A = 3.15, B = 3.10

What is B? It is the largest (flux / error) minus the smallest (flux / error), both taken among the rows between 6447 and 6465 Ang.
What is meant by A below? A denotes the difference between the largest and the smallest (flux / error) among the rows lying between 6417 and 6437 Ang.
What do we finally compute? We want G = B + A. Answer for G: 8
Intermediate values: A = 3.2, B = 4.7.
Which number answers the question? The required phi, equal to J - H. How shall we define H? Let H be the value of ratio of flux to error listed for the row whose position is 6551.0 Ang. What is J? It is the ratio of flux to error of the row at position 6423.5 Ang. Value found 0.9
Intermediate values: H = 31.8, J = 33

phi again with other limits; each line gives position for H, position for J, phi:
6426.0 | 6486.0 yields -3.1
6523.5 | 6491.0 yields 1.3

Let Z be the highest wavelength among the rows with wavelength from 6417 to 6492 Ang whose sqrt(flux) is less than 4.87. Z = 6491.0 Ang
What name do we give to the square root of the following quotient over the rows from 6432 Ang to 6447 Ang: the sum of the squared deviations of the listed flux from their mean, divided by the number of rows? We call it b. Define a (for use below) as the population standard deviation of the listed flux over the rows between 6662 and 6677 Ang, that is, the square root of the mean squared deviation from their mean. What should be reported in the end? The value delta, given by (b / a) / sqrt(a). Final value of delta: 1.6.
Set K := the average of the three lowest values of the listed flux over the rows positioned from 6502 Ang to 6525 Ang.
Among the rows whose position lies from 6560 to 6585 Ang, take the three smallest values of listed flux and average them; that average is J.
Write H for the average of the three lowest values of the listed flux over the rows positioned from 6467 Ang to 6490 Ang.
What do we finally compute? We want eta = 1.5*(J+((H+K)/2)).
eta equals 60.7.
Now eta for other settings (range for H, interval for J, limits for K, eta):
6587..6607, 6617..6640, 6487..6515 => 64.9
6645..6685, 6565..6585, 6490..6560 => 63.8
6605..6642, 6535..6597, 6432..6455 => 60.3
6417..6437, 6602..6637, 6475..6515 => 66.0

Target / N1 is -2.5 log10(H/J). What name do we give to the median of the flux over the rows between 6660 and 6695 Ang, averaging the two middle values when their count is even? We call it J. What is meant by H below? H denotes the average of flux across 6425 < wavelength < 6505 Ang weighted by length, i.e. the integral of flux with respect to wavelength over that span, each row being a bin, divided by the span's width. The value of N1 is -0.05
